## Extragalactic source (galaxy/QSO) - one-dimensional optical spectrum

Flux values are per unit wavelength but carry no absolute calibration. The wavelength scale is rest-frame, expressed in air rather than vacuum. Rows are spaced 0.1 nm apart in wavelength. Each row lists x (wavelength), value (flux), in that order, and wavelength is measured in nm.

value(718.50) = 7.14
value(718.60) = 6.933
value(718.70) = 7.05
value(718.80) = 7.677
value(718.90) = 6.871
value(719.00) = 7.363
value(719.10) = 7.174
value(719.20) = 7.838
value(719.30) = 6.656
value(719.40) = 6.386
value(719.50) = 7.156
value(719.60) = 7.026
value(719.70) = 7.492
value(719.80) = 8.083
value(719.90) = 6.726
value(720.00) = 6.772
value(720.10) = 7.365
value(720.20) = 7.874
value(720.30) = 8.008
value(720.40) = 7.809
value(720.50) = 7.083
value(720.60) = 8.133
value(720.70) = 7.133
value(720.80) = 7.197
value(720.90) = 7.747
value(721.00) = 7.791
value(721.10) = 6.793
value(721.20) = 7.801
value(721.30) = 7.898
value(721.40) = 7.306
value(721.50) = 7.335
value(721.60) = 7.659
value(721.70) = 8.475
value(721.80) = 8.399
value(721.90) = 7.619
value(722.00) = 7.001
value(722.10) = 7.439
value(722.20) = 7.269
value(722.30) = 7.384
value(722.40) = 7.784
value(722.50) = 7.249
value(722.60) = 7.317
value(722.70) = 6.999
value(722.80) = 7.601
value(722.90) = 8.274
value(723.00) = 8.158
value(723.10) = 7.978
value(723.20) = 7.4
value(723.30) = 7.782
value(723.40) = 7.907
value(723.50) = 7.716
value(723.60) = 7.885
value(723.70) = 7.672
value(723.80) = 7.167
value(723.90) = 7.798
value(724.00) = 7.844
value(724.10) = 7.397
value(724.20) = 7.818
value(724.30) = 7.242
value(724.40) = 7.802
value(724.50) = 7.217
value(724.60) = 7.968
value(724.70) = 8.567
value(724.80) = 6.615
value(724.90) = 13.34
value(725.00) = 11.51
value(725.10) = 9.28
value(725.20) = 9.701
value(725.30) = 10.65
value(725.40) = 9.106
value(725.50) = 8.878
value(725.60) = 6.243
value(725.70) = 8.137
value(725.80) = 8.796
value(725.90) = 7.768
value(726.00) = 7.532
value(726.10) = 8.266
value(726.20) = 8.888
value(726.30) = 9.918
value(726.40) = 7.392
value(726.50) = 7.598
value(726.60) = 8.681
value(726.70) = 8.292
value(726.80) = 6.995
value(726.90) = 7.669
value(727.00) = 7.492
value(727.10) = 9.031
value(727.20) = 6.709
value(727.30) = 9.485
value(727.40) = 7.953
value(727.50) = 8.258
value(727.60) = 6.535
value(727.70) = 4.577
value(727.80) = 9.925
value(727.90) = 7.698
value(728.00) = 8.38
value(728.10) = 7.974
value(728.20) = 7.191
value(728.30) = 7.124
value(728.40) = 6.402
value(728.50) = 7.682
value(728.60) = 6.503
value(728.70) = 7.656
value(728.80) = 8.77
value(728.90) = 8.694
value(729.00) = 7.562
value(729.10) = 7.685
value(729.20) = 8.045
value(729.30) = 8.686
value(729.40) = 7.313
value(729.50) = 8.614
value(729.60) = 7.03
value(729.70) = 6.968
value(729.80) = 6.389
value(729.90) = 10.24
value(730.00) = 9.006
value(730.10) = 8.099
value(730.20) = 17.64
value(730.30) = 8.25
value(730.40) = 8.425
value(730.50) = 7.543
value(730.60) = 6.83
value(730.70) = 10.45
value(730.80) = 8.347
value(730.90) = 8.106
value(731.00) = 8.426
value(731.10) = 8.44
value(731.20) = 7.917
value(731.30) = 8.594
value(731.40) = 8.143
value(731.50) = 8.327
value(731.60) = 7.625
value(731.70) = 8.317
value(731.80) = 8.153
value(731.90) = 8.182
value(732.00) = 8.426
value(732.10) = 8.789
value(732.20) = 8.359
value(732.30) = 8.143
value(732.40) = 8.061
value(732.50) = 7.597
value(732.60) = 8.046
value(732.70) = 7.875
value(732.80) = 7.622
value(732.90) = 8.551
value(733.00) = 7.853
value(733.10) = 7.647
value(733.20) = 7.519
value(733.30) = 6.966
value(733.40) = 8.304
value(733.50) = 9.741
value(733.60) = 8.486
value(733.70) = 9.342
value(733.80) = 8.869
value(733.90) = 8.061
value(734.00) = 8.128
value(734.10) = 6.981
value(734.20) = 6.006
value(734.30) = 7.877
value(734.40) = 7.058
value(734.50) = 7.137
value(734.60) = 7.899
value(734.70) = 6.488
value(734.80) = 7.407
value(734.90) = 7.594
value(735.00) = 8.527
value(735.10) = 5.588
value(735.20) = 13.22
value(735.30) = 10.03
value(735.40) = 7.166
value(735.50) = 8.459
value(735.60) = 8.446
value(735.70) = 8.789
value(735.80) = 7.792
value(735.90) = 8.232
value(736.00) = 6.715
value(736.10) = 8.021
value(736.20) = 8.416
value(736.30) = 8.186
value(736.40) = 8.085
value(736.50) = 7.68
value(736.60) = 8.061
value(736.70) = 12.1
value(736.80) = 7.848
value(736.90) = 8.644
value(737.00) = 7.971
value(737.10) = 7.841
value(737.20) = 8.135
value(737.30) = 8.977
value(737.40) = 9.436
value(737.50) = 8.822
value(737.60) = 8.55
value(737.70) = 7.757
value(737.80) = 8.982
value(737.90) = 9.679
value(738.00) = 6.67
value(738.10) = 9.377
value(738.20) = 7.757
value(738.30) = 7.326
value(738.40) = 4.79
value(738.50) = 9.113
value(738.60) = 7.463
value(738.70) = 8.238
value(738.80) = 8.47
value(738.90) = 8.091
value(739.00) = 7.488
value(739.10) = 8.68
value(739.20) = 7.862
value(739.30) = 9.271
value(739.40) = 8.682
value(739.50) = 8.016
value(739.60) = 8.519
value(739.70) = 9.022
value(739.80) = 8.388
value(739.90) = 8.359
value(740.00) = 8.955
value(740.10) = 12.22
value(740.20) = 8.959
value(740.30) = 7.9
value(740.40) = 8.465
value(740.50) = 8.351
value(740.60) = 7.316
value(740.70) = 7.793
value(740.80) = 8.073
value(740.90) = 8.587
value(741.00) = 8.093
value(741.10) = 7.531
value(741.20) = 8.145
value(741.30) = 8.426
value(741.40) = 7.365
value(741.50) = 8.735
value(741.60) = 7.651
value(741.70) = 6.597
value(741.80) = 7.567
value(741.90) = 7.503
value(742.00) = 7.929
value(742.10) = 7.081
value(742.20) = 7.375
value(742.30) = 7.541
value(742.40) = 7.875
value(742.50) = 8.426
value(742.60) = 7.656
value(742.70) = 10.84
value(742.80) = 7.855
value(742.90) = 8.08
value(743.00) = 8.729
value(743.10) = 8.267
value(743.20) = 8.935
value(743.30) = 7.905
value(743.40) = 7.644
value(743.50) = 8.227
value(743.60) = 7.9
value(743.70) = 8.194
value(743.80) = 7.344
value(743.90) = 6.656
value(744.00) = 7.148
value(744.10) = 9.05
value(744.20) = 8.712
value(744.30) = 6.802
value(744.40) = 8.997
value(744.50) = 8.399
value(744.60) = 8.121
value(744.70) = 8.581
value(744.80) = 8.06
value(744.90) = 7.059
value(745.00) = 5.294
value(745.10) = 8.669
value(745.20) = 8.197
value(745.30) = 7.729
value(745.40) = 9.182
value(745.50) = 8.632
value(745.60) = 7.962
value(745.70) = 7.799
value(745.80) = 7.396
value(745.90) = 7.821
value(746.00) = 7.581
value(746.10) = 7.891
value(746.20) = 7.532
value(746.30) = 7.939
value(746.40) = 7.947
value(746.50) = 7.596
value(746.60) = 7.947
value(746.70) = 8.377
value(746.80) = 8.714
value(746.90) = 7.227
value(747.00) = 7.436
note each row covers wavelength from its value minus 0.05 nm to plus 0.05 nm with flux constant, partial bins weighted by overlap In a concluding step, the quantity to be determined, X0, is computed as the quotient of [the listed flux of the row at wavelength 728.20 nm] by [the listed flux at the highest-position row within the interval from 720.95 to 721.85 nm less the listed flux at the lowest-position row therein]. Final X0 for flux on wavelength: 12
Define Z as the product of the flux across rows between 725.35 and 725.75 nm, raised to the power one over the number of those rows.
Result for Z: 8.01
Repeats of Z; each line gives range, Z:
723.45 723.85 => 7.61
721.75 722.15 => 7.60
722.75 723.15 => 8.00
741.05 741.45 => 7.85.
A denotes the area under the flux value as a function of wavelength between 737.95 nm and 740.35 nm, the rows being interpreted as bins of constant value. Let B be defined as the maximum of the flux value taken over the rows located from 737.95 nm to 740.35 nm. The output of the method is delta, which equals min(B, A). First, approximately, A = 20.0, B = 12.22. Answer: 12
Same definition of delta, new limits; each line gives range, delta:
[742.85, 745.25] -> 9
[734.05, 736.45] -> 13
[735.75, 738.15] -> 12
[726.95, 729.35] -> 10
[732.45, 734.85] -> 10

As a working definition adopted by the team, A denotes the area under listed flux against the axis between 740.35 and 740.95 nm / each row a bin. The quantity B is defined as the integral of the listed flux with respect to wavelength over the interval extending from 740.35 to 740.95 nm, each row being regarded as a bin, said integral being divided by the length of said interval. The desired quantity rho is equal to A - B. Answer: -3.24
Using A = 4.86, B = 8.10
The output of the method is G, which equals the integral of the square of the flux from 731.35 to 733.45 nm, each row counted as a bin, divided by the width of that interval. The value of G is 65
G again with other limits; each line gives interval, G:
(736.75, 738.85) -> 68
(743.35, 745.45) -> 63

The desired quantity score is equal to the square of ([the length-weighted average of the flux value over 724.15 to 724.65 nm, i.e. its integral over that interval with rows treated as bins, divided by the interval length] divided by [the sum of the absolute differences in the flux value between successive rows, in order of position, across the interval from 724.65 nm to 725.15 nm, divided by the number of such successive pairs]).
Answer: 6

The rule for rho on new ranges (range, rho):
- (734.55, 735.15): -2.90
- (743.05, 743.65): -3.26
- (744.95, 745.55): -3.18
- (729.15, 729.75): -3.11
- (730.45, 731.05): -3.31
